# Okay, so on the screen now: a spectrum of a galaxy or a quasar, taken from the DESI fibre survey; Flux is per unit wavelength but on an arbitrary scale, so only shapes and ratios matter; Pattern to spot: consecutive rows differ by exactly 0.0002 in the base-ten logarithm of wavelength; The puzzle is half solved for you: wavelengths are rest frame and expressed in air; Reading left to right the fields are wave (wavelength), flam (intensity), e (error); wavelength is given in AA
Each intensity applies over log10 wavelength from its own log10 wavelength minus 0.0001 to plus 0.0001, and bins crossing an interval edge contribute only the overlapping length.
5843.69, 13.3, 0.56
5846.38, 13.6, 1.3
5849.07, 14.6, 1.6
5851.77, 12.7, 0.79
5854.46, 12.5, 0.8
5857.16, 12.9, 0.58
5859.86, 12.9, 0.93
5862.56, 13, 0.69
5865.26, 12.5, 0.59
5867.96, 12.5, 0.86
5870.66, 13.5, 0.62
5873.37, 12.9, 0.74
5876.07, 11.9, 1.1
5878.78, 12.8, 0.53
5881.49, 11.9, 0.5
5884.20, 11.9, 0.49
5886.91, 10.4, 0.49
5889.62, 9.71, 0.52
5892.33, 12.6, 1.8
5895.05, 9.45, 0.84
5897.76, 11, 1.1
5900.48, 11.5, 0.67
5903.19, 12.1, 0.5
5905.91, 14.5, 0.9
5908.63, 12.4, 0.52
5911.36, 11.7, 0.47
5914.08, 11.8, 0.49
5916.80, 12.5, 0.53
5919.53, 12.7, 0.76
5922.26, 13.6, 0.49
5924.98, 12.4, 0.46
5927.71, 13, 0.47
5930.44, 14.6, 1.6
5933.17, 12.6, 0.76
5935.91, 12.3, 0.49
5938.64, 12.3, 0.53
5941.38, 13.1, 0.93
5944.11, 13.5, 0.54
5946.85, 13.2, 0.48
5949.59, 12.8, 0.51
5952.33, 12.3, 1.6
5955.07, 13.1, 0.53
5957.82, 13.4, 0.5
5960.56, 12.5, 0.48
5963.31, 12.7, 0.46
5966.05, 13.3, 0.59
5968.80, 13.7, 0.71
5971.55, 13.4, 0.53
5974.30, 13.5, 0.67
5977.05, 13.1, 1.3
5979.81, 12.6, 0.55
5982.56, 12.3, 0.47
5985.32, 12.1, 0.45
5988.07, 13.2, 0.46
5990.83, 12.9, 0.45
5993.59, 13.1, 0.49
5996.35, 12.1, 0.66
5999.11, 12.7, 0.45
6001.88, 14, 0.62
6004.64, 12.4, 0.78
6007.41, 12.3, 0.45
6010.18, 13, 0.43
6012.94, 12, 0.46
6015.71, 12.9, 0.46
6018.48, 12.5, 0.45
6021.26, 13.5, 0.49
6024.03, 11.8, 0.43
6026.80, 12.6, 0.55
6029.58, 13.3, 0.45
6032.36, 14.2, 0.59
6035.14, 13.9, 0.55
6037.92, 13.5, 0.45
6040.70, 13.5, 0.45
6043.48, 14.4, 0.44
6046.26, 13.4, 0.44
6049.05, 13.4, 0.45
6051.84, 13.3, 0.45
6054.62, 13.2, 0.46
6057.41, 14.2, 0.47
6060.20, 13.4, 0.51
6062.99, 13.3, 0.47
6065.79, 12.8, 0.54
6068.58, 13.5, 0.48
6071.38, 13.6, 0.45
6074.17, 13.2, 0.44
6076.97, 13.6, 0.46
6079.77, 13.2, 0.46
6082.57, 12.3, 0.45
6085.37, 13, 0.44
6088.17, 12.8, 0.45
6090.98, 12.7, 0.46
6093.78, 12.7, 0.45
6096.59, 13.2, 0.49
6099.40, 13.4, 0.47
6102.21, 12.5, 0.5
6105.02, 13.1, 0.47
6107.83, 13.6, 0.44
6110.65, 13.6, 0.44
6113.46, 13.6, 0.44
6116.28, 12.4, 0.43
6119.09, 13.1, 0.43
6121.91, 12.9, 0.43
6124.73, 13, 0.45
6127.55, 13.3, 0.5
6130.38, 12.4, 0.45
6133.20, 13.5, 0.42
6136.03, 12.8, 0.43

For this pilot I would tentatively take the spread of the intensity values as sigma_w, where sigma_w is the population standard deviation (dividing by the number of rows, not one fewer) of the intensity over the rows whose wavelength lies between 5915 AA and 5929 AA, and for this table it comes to 0.432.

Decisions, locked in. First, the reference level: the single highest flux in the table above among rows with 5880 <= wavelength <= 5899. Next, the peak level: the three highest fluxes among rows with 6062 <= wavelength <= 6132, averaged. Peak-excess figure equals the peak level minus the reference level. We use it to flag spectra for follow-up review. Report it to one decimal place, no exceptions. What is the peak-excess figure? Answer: 1.0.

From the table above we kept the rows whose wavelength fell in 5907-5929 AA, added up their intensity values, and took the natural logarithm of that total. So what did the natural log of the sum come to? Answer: 4.61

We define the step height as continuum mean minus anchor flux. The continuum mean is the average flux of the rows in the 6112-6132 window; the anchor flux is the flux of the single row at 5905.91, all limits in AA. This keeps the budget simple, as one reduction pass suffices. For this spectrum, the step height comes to -1.5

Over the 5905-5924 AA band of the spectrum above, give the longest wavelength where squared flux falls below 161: 5916.80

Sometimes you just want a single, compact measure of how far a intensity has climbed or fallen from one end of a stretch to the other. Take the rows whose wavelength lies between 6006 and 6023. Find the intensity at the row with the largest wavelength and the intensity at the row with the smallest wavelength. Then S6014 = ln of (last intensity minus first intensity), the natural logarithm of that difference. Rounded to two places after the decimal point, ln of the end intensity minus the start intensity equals 0.18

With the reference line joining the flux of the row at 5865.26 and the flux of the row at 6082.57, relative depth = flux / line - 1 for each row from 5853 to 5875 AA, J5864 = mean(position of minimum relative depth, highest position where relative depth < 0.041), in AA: 5863.9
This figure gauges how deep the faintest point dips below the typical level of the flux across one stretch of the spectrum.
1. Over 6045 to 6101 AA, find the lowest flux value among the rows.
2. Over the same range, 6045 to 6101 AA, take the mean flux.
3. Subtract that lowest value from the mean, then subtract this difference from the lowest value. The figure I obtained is 11.4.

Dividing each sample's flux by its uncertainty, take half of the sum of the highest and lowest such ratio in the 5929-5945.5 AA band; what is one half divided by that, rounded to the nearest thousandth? 0.029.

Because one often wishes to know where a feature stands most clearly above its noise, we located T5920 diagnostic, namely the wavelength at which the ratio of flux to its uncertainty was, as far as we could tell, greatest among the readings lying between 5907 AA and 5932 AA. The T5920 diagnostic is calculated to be 5922.26 AA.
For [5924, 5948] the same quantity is 5927.71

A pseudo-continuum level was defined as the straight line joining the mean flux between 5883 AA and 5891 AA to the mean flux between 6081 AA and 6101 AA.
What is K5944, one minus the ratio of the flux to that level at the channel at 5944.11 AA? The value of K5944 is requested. -0.20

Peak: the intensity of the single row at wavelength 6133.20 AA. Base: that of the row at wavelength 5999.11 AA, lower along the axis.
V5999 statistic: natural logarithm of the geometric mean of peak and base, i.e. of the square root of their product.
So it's 2.57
